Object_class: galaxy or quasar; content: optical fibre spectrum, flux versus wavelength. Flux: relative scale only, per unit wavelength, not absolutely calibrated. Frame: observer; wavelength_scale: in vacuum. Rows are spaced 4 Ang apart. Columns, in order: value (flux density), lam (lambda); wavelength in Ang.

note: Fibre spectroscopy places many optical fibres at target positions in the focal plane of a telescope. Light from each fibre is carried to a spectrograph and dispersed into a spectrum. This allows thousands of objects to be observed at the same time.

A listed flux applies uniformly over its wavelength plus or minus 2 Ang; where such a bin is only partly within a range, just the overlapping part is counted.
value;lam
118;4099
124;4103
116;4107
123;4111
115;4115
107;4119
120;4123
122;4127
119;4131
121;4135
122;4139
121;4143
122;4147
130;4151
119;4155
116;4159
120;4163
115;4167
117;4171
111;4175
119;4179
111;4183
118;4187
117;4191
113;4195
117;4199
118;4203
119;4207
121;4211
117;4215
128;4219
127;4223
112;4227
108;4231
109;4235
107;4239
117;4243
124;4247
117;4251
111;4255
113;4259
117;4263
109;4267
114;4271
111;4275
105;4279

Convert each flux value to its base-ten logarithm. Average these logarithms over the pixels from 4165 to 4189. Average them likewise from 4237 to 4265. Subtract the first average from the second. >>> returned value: 0.000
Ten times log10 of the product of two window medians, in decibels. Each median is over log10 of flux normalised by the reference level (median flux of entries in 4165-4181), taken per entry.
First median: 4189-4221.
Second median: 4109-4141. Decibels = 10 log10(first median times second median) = -40.4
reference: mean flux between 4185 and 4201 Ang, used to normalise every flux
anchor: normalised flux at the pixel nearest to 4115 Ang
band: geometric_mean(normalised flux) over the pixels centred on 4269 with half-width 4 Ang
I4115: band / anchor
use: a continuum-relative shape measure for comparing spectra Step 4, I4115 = 0.97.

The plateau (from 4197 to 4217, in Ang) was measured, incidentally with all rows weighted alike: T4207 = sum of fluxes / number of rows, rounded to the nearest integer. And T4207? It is 118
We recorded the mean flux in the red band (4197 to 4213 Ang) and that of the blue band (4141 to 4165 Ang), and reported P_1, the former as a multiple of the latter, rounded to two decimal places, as 0.98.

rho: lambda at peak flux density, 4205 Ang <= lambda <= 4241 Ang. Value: 4219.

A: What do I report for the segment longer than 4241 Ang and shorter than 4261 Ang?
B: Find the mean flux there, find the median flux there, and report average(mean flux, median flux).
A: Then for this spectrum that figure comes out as 117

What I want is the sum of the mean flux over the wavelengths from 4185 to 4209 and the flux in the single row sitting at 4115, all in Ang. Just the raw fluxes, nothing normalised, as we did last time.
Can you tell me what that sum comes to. 232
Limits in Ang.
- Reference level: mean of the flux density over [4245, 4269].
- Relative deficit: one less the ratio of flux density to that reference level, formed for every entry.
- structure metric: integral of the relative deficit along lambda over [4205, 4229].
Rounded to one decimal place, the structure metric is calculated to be -1.1 Ang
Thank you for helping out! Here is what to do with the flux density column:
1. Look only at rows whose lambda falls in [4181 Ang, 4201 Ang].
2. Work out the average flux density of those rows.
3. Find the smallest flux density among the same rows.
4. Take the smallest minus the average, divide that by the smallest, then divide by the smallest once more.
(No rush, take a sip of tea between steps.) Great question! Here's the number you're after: -0.0003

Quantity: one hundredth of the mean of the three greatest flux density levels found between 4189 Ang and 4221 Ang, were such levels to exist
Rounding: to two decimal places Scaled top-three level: 1.23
